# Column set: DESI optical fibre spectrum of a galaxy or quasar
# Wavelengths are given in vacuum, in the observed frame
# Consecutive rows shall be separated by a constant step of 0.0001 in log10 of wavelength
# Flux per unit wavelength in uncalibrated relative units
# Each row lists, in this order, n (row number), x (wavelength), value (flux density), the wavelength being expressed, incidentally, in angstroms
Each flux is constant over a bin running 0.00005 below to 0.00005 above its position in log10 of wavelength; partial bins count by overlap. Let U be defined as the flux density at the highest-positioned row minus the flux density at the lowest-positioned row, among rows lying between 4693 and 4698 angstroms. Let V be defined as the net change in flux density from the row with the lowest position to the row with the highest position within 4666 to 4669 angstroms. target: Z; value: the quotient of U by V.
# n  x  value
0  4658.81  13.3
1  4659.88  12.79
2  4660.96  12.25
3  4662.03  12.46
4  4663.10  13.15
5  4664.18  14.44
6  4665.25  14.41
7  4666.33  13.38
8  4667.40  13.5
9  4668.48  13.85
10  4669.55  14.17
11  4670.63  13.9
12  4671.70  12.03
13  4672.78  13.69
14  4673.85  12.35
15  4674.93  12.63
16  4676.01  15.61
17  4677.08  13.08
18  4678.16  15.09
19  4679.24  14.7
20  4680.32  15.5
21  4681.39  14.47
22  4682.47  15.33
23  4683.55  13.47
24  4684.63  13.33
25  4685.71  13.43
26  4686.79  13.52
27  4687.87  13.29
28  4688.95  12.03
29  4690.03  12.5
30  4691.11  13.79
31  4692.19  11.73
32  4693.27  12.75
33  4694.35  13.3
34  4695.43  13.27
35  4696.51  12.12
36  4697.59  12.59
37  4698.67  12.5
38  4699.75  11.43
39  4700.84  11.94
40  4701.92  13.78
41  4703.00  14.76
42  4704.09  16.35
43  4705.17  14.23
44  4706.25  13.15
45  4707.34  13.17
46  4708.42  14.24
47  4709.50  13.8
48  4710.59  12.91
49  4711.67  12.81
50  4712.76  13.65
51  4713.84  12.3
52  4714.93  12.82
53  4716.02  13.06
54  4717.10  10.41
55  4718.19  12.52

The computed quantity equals -0.3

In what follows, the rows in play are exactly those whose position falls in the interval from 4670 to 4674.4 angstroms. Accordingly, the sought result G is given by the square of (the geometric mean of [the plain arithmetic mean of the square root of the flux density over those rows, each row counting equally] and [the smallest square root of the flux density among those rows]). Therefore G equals 12.5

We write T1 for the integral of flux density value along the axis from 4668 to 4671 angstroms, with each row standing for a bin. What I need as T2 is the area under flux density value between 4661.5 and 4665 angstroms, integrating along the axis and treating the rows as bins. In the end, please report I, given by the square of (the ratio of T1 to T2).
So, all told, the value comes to 0.79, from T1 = 42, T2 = 47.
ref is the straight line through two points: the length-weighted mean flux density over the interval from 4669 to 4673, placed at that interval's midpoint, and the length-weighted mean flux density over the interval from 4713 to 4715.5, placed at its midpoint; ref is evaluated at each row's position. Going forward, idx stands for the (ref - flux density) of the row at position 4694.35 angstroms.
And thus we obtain -0.3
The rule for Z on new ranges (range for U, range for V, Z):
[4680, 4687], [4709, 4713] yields 13.2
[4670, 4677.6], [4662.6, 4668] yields -2.3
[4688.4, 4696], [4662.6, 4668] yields 3.5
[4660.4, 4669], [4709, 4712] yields -1.6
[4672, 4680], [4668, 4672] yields -0.6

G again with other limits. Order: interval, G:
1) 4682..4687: 13.6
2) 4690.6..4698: 12.2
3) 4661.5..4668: 13.0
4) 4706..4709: 13.3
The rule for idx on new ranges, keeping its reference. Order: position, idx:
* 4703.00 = -1.9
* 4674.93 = 0.7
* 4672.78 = -0.3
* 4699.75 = 1.5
